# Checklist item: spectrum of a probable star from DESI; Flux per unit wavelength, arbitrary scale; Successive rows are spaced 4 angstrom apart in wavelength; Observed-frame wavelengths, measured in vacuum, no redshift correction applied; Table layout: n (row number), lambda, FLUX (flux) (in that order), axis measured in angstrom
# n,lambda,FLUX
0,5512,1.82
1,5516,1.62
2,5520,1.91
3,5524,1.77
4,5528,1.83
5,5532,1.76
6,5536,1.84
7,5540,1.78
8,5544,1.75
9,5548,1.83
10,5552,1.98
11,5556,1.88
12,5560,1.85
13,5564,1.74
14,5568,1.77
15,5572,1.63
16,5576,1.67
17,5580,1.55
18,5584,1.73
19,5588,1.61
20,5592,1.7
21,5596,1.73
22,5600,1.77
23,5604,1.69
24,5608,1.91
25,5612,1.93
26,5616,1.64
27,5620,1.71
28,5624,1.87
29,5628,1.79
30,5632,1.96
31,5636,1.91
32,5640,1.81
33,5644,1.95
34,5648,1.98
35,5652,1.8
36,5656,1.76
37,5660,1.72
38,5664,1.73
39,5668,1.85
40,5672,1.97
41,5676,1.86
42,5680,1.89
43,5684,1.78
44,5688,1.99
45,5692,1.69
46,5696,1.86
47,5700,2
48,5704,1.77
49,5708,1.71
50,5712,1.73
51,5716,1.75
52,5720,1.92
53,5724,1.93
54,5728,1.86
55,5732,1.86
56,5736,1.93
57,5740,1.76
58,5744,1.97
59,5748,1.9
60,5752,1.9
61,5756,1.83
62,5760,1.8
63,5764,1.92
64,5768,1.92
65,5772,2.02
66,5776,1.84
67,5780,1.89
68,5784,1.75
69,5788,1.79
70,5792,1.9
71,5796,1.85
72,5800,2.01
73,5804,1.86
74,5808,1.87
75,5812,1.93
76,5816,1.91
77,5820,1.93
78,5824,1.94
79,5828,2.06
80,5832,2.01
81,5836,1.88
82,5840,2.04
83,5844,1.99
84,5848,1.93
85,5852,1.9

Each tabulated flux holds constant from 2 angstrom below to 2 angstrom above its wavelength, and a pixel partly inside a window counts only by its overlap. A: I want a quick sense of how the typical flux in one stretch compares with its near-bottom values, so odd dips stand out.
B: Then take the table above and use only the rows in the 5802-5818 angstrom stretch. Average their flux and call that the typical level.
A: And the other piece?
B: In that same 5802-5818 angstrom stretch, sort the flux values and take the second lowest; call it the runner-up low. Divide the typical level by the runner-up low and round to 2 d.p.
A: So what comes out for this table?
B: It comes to 1.01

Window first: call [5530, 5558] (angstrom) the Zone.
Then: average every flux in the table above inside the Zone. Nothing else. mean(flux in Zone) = 1.83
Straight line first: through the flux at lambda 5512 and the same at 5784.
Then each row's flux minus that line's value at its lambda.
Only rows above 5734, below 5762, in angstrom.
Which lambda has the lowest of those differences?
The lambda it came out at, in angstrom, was 5740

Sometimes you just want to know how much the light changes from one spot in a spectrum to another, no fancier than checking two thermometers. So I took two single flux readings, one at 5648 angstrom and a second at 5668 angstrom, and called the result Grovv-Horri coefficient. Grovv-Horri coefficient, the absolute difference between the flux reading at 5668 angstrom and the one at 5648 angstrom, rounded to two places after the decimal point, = 0.13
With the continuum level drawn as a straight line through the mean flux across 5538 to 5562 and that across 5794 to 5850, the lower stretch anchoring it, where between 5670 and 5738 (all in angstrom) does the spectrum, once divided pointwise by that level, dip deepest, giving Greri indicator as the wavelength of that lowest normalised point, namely 5692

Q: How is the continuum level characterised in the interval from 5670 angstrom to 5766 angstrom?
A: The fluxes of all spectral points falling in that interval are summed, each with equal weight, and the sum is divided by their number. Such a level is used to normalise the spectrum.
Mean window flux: 1.86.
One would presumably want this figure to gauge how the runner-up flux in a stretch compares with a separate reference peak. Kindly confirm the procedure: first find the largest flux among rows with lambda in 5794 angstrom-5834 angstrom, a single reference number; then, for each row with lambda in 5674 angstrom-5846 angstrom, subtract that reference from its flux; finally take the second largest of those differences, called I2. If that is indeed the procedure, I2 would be -0.02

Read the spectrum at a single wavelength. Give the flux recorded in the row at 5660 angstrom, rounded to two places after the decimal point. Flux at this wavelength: 1.72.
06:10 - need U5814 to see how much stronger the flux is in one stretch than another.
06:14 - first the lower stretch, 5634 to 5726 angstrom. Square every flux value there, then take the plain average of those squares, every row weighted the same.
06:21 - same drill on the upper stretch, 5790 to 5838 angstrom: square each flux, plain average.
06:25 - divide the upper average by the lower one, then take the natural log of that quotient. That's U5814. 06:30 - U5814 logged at 0.091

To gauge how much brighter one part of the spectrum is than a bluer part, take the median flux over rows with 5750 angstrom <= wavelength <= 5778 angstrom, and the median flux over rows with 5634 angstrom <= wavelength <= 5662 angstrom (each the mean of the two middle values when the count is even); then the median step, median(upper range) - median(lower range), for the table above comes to 0.090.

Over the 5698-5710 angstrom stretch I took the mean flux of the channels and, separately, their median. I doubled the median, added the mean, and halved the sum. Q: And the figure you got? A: 2.68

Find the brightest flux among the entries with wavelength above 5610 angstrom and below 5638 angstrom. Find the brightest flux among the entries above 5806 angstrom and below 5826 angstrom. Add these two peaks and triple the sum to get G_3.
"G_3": 11.7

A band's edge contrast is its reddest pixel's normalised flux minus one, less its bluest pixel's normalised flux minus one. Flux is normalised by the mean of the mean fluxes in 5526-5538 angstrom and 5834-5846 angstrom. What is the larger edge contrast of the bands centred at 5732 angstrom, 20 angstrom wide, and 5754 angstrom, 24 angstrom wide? -0.026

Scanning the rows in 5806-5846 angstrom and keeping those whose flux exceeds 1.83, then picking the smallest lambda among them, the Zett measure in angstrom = 5808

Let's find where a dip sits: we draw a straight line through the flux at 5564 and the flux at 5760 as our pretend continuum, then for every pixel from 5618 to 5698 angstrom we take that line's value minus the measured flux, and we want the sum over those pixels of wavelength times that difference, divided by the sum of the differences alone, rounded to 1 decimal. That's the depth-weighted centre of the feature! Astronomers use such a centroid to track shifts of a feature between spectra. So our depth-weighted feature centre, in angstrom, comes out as 5655.7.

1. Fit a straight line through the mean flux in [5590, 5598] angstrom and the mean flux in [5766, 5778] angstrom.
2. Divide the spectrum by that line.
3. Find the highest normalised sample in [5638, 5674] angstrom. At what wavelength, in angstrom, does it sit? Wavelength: 5648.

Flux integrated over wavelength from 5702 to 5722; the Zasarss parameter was 36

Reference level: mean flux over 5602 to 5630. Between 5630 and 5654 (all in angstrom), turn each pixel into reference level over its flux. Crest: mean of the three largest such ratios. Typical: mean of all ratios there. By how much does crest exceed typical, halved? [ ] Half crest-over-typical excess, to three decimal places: 0.015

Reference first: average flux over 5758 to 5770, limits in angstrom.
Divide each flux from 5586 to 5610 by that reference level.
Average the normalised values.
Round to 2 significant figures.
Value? 0.92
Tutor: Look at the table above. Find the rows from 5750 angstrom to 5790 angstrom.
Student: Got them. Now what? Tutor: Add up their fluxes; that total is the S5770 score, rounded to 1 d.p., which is 18.7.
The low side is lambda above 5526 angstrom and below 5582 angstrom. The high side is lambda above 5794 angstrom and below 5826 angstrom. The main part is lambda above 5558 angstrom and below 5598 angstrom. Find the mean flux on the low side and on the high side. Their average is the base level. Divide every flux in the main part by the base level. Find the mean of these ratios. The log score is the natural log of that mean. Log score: -0.083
